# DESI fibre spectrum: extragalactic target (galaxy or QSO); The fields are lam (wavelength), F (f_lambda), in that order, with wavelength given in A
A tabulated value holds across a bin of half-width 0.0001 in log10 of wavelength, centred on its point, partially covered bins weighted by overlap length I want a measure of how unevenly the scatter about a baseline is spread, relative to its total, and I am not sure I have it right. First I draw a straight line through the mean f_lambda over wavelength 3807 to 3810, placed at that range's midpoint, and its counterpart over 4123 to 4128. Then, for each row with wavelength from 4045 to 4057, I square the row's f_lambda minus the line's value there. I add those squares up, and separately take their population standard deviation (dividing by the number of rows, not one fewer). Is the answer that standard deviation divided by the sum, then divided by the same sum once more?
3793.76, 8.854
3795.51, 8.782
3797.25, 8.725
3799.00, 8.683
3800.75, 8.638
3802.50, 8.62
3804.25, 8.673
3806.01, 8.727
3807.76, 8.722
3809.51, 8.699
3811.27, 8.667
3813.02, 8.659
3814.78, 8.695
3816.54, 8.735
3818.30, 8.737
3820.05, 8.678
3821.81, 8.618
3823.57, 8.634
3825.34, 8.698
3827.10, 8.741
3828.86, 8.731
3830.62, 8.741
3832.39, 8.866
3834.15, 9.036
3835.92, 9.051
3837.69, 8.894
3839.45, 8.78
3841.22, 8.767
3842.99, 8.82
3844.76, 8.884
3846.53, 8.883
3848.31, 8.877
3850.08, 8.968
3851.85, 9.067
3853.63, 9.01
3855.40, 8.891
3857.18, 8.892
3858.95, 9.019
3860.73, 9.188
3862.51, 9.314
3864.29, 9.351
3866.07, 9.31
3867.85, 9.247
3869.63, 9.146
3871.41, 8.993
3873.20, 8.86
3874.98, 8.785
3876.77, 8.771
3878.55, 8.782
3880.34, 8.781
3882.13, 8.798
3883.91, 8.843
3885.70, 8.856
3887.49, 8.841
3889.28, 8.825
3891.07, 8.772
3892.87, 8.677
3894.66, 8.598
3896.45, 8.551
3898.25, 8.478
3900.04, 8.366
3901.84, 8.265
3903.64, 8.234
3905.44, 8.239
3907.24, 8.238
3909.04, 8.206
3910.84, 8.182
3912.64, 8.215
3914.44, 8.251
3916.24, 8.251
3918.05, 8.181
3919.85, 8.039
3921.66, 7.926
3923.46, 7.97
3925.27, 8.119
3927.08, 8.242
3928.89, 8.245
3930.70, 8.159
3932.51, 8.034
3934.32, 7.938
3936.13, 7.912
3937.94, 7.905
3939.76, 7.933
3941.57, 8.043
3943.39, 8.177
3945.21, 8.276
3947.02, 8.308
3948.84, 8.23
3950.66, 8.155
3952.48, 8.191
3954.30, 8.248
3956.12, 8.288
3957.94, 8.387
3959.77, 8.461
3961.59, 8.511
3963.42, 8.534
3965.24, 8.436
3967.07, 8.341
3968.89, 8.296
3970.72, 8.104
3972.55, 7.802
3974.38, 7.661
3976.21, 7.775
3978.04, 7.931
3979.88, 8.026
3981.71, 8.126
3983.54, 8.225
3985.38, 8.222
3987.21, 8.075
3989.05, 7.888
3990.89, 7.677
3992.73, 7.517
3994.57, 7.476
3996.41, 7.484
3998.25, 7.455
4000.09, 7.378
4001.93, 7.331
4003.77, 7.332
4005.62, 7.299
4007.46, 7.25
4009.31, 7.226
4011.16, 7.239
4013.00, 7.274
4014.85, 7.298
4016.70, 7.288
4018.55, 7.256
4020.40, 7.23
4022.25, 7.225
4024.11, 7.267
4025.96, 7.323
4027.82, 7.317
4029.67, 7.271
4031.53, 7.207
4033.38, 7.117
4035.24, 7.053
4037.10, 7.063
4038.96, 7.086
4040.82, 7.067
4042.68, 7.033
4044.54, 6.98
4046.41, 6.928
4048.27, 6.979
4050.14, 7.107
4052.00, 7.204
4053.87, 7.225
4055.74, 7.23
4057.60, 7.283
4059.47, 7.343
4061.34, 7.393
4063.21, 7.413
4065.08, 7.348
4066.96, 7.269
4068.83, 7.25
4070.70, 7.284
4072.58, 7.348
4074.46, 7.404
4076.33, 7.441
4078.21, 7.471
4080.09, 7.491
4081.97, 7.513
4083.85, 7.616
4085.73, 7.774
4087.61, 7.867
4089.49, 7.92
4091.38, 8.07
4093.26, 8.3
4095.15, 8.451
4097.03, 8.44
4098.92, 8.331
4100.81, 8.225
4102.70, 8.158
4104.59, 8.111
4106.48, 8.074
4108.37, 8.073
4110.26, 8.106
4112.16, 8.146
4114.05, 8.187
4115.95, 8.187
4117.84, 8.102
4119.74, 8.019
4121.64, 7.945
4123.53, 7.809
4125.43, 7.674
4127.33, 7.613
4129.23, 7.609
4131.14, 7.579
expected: 0.013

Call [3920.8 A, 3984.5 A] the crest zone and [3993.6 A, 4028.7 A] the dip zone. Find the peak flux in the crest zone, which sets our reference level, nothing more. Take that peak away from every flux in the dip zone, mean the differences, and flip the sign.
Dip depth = 1.2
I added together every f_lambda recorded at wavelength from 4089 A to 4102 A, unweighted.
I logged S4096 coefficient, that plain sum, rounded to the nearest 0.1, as 57.7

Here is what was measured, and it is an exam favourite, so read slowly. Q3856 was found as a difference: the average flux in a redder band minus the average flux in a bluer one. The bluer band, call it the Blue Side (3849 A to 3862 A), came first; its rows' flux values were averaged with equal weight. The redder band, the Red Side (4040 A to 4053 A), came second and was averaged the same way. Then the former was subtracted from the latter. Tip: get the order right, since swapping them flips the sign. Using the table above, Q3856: -2.0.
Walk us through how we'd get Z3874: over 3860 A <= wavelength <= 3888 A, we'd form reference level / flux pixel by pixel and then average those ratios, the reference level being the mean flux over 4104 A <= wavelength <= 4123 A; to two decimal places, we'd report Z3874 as 0.90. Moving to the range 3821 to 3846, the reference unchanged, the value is 0.92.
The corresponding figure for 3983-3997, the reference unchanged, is 1.04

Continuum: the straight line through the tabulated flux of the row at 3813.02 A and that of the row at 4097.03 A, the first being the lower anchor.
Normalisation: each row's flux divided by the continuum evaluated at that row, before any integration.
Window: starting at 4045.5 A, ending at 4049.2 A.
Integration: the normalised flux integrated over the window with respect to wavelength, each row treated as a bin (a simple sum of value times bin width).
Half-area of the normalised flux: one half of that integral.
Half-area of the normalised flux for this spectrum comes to 1.5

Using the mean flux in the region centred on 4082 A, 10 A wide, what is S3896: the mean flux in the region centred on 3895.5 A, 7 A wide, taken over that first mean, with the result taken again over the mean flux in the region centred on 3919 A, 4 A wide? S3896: 0.140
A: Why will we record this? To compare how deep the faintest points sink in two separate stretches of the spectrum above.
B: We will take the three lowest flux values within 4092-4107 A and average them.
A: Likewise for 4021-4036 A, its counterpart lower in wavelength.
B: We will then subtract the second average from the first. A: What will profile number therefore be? 1.0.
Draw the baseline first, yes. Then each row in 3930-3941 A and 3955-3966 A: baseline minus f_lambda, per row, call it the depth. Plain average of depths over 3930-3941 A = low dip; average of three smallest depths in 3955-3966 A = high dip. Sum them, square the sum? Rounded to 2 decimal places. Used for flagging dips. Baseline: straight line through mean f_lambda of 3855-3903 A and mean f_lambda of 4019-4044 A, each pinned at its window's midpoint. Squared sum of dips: 0.10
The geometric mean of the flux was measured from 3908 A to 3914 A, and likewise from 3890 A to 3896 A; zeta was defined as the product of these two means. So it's 71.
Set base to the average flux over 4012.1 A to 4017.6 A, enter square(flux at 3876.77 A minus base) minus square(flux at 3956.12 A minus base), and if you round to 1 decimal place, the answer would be 1.2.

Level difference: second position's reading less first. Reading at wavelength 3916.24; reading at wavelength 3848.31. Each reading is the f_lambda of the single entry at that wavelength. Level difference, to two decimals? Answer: 0.63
